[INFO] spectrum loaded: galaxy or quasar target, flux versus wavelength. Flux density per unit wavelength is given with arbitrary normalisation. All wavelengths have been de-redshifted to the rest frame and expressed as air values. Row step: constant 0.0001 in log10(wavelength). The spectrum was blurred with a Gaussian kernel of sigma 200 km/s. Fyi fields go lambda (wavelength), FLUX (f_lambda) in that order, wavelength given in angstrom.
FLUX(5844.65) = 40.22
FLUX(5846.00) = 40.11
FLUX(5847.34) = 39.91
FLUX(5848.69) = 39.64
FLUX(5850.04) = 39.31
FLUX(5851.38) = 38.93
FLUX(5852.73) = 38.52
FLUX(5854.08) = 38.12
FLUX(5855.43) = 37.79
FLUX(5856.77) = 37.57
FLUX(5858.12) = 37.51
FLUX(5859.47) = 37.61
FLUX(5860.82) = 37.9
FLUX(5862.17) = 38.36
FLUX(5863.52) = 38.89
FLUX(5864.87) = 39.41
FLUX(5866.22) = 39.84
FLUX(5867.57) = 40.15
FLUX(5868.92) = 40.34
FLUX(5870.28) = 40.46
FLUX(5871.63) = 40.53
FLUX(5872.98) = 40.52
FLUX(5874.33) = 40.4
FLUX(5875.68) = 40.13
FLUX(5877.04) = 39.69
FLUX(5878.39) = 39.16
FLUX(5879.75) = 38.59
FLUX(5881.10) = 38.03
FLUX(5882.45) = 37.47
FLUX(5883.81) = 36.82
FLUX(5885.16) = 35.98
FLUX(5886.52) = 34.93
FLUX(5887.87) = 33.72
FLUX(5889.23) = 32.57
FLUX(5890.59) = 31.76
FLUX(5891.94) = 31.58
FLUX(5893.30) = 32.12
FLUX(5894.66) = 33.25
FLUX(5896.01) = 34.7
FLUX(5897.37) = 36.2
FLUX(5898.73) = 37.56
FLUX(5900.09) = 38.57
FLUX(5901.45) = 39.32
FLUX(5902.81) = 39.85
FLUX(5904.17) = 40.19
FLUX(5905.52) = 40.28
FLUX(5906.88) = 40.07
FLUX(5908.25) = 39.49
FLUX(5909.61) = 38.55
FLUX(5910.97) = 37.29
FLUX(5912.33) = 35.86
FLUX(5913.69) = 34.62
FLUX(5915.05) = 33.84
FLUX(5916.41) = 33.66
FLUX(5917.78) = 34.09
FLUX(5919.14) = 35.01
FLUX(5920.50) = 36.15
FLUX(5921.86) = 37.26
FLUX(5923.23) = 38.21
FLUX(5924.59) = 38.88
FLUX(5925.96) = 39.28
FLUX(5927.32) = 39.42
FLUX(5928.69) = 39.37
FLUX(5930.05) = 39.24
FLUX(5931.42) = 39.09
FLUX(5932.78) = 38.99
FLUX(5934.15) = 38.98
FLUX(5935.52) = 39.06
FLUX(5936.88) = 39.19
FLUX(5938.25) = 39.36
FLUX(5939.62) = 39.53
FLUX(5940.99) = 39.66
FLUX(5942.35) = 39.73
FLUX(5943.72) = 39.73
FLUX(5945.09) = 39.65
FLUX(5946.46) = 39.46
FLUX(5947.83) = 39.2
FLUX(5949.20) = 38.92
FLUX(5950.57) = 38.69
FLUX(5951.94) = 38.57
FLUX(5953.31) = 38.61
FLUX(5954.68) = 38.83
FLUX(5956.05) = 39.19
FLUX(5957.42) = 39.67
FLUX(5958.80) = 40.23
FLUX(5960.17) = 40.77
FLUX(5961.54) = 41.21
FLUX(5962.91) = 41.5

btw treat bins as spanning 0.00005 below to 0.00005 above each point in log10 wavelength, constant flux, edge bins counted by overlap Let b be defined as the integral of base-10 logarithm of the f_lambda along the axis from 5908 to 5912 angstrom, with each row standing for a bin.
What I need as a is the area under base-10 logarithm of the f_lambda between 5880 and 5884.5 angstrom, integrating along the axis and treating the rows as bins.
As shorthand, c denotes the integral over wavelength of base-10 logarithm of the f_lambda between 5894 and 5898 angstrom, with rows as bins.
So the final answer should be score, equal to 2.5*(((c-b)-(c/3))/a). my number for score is -0.78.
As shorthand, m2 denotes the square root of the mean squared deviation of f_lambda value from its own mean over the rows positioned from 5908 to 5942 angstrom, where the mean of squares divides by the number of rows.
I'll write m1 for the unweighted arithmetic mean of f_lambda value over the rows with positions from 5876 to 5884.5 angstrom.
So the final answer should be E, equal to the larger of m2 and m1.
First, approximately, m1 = 38.3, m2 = 2.0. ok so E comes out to 38.3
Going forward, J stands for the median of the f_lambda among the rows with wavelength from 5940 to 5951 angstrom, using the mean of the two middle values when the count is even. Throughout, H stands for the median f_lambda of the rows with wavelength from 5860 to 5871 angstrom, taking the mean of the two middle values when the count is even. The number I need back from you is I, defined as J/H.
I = 1.00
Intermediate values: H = 39.6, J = 39.6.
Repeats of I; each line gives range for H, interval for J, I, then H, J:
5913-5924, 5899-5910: 1.14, 34.8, 39.7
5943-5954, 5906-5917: 0.94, 39.1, 36.6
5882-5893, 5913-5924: 1.01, 34.3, 34.8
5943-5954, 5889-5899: 0.84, 39.1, 32.9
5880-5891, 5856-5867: 1.08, 35.5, 38.1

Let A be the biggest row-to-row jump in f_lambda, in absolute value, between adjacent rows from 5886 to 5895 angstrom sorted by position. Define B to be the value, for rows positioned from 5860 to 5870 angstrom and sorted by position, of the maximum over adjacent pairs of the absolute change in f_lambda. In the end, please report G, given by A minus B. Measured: 0.7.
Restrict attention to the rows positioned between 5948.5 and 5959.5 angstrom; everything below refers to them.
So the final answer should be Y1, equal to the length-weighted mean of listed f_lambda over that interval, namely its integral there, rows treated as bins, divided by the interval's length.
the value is 39.1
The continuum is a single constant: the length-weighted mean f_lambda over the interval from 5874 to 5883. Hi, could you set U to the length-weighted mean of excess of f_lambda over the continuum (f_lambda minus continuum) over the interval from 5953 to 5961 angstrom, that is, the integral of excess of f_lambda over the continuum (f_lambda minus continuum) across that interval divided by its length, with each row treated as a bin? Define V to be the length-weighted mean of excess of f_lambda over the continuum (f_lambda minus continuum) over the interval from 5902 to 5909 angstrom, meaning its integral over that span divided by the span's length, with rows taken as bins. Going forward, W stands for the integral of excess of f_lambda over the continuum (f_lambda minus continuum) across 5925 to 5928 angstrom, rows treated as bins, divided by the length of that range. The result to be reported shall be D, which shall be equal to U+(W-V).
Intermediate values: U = 0.6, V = 0.9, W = 0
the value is 0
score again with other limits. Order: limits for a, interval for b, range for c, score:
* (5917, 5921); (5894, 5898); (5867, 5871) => -0.77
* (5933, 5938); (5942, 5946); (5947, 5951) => -0.67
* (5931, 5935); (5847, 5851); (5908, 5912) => -0.85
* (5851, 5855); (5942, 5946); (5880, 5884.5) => -0.65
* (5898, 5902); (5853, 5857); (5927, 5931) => -0.82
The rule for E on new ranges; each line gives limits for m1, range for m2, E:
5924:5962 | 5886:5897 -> 39.4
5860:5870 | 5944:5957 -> 39.3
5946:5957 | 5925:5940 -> 38.9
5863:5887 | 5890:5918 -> 39.0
